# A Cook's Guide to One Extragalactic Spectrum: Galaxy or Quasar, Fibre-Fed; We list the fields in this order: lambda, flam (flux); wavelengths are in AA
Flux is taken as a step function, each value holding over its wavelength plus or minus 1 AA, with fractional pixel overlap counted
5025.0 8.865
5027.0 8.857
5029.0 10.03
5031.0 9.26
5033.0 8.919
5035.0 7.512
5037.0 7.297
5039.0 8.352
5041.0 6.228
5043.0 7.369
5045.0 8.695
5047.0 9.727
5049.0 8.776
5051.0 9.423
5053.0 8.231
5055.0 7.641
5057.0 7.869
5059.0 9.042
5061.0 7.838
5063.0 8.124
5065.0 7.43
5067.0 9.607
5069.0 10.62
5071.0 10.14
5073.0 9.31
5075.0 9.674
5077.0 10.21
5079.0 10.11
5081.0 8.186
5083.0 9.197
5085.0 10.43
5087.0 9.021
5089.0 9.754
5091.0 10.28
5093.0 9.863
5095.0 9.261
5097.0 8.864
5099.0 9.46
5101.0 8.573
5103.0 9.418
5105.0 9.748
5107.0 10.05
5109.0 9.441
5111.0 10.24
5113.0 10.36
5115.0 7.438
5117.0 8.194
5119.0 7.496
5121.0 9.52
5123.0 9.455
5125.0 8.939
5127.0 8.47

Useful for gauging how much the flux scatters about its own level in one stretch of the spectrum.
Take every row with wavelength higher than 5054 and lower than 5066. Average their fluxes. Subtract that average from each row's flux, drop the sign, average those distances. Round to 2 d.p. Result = 0.39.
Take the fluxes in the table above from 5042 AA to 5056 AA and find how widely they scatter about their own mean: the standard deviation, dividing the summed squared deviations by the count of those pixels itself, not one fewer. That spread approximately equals 0.81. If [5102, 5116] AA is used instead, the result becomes 0.92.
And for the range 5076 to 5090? 0.74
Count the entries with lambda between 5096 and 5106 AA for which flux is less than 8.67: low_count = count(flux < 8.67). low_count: 1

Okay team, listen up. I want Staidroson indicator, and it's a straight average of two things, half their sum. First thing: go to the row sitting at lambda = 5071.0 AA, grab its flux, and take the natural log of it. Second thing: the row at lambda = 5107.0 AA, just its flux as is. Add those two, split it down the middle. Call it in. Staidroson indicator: 6.2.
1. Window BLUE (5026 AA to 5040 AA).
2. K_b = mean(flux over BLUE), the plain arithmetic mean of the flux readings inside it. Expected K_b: 8.60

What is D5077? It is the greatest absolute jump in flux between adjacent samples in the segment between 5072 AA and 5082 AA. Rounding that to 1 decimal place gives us 1.9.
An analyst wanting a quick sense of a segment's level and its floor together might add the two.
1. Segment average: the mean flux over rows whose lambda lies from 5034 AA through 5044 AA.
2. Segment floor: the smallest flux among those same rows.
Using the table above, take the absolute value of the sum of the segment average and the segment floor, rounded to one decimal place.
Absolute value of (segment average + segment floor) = 13.6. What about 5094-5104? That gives 17.7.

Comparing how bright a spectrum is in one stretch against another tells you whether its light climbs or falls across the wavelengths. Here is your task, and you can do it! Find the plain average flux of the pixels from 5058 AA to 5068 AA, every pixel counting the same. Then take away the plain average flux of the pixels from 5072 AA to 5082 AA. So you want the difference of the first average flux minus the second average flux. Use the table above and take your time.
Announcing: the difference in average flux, -1.1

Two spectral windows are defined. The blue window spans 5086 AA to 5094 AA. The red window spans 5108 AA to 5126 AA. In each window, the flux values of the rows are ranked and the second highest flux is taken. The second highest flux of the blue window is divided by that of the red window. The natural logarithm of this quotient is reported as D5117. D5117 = -0.038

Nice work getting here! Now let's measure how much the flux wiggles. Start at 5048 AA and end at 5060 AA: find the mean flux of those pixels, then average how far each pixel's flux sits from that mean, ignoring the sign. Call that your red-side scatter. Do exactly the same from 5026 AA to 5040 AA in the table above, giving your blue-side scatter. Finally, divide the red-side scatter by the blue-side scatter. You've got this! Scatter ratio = 0.8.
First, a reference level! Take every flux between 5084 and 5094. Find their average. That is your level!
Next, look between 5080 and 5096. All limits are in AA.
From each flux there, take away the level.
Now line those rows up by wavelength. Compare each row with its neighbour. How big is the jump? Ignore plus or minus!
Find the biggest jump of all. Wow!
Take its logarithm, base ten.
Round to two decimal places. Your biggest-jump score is 0.15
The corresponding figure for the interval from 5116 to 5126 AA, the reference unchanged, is 0.31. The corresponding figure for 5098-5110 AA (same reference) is -0.05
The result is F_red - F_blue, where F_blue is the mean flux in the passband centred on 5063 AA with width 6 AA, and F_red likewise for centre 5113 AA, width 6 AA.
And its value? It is 1.5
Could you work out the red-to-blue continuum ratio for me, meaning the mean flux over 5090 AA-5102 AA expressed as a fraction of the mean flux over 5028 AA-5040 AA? 1.10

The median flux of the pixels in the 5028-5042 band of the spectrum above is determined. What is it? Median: 8.4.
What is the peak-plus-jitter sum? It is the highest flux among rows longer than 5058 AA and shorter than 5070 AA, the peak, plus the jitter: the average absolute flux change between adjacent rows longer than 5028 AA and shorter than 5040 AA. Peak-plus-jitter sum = 11.38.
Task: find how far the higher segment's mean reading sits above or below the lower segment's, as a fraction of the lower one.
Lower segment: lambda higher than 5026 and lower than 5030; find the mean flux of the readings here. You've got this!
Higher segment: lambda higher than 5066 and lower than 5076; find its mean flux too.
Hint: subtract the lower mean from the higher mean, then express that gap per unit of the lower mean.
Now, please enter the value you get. 0.05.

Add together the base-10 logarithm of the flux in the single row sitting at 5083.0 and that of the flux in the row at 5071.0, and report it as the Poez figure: 1.97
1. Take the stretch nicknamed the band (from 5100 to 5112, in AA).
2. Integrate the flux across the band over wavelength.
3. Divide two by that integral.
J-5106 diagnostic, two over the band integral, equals 0.0174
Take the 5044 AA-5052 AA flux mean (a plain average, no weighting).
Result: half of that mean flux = 4.58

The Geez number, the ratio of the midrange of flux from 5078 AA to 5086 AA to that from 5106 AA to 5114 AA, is 0.94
